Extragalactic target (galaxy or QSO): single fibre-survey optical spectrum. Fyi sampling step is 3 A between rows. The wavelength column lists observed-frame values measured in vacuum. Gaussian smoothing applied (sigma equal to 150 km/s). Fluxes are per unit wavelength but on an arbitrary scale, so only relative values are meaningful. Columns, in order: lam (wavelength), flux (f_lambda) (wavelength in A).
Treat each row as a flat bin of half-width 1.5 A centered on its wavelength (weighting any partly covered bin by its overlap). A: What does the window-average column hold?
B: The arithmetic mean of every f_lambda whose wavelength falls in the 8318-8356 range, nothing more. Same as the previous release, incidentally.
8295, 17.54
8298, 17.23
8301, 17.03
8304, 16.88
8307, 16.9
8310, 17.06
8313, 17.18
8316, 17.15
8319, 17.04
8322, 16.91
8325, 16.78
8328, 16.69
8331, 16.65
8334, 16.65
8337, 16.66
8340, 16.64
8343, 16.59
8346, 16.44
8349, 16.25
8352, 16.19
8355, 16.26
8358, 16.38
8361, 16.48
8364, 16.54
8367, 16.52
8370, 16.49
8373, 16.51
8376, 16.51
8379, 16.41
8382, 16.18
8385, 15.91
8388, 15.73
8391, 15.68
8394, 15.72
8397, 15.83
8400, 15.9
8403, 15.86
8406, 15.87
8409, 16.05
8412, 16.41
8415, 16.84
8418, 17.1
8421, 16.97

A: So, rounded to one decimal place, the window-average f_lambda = 16.6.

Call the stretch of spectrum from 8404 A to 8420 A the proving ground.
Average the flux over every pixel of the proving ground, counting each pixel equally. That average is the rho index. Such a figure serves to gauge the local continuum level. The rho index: 16.5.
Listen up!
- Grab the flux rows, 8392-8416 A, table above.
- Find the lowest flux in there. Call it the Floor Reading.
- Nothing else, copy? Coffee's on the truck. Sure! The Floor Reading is 15.72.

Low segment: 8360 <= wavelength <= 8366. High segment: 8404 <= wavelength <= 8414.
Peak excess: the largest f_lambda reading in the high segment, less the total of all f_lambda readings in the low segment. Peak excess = -17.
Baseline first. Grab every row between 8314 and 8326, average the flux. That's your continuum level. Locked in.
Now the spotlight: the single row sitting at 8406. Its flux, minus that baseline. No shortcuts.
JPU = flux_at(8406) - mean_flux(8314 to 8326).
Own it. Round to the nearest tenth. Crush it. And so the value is -1.1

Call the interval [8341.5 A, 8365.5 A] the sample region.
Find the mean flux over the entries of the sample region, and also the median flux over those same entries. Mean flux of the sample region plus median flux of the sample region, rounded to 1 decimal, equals 32.8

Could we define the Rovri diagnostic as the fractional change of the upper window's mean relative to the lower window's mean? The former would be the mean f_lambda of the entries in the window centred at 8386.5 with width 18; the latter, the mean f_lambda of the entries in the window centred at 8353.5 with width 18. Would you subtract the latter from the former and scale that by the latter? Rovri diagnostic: -0.024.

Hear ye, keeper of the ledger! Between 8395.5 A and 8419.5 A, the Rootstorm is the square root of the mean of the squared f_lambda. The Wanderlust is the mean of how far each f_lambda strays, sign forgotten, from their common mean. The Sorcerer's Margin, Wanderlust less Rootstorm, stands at -15.8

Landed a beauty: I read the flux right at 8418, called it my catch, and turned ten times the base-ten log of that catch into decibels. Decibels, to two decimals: 12.33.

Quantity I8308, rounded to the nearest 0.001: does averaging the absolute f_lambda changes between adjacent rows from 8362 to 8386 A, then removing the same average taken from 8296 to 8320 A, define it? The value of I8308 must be -0.017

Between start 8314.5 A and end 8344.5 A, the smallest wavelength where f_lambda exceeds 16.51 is 8316 A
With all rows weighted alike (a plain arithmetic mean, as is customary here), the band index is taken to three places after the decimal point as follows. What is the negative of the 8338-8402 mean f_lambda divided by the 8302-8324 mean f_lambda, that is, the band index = -0.955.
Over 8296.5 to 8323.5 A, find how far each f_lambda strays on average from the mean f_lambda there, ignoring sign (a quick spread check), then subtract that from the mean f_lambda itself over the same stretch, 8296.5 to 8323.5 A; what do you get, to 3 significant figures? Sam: 16.9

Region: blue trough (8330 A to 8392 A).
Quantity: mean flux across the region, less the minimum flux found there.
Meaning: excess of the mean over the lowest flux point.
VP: 0.69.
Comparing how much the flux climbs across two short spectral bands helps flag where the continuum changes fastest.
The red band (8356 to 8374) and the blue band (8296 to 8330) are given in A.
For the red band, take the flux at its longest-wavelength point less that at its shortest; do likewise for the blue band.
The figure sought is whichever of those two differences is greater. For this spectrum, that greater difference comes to 0.13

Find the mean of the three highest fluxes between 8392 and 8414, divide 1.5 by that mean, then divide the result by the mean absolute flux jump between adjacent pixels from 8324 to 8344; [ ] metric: 2.7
